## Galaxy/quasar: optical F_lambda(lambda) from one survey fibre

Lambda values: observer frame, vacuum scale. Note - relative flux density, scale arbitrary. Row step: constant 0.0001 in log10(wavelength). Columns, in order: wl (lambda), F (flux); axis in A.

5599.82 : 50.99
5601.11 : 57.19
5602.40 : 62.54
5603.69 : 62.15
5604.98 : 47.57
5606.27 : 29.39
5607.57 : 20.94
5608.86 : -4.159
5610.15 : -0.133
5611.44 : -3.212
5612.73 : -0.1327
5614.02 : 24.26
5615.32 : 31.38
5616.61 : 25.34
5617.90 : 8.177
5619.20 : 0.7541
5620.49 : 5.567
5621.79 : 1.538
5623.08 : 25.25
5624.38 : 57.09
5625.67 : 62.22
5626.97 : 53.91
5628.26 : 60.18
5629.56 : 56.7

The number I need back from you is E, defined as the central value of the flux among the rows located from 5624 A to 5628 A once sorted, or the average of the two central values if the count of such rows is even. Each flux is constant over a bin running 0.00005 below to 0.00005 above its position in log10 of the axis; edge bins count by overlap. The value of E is 57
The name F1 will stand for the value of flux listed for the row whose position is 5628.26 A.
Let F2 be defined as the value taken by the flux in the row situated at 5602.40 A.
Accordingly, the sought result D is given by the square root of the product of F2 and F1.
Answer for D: 61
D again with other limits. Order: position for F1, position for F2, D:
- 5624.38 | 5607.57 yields 35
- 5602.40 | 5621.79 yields 10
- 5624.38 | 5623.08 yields 38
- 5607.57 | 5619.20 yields 4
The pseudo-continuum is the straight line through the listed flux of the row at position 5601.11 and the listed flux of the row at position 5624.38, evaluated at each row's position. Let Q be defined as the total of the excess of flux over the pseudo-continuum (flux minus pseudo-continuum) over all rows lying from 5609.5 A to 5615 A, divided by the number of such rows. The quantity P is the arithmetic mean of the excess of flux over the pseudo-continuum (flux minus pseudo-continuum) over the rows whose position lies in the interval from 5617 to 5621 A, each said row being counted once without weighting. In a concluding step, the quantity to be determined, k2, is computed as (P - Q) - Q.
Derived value 52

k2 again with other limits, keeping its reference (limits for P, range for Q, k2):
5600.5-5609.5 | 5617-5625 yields 64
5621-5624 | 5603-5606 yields -39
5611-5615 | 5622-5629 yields -39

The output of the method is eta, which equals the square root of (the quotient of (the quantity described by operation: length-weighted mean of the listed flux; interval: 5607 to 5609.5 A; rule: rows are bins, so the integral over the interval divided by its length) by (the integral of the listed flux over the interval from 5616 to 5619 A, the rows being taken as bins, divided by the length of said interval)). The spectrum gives 0.8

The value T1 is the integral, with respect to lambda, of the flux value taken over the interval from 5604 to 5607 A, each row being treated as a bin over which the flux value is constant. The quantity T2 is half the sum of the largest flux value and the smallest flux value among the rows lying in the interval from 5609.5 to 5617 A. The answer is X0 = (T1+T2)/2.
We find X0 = 68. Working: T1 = 122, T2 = 14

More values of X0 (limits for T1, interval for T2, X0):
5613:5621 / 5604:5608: 78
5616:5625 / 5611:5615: 84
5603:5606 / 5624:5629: 107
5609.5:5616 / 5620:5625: 49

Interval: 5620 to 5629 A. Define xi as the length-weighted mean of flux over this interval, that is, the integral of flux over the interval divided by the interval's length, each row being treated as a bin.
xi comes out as 39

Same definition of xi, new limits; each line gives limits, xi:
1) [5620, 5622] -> 4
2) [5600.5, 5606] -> 55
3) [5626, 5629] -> 58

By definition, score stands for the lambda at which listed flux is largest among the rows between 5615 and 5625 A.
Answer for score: 5624.38 A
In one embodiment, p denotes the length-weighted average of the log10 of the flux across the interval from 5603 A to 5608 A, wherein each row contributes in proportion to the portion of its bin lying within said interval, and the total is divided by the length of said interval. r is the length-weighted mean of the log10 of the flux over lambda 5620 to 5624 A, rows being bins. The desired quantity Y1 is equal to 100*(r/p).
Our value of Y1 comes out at 54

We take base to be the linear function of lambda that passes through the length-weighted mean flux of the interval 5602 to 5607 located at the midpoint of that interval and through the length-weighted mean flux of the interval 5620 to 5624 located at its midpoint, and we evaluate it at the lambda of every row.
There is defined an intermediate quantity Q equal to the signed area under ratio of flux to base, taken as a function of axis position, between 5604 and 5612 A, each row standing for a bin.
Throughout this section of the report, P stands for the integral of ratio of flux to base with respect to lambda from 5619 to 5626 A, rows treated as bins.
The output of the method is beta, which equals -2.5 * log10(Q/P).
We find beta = 2.1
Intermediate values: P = 20.4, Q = 3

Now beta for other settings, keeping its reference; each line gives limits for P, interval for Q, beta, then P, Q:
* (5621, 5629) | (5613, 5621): 3.2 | 88.7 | 5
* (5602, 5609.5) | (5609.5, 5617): 0.5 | 5.4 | 3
